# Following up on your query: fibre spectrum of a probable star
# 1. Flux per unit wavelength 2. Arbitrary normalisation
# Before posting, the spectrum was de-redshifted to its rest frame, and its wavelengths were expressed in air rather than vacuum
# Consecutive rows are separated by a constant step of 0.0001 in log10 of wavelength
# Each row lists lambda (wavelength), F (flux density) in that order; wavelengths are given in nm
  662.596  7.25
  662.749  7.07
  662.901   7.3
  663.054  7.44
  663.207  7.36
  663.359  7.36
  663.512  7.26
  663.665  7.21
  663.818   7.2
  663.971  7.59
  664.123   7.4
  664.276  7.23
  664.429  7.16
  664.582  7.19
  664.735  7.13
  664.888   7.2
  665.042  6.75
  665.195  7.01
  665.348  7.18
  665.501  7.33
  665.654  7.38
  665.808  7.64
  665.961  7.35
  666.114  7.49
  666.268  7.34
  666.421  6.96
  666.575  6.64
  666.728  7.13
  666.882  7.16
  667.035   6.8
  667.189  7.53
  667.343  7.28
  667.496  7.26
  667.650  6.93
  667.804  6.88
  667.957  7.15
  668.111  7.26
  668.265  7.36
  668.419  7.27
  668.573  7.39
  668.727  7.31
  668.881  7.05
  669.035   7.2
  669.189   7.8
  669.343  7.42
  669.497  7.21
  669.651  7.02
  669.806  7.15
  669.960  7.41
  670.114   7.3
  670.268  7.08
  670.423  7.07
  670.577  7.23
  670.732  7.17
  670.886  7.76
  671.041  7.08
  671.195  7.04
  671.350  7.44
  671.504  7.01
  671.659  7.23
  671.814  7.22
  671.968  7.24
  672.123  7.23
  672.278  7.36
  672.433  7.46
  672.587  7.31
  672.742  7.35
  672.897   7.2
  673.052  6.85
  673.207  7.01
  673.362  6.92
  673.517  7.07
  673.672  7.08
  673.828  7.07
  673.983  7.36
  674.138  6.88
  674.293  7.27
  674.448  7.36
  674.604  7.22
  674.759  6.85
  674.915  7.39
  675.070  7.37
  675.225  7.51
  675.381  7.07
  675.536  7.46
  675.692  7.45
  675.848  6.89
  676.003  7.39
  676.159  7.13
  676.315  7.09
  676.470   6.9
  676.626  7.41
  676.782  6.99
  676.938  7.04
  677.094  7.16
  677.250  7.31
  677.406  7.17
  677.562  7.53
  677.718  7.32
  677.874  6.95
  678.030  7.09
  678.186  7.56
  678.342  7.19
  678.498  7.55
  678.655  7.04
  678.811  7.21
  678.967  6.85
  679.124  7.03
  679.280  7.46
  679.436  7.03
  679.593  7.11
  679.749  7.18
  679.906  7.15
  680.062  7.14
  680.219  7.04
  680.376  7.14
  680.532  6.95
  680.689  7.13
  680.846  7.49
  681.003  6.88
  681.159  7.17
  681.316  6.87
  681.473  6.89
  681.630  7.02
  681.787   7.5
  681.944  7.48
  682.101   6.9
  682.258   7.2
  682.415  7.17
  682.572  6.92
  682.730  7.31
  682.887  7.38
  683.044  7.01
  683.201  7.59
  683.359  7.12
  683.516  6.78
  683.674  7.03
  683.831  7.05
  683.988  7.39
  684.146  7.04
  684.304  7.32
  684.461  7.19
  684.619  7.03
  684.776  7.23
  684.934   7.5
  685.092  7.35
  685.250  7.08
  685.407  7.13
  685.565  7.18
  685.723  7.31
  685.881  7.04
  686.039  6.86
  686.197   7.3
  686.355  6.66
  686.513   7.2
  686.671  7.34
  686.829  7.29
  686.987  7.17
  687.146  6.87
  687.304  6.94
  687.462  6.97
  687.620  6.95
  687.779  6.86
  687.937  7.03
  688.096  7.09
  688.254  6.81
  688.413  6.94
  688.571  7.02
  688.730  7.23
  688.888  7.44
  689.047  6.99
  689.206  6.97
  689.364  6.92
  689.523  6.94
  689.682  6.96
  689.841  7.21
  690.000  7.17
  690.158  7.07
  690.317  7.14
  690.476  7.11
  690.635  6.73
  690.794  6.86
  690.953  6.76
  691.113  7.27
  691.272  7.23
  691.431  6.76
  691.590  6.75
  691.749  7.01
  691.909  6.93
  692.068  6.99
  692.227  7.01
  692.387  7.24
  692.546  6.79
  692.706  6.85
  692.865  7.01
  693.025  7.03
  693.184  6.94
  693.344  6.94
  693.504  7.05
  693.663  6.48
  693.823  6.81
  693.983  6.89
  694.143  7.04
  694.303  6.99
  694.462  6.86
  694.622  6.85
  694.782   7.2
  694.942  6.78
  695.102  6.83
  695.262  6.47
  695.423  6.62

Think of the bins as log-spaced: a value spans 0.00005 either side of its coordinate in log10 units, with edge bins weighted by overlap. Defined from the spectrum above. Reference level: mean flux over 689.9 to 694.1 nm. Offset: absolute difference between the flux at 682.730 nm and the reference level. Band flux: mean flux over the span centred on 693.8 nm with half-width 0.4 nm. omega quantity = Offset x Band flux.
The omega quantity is 2.4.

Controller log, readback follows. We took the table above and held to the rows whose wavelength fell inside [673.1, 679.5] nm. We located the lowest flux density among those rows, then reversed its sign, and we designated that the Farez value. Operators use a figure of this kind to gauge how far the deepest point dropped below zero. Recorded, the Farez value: -6.85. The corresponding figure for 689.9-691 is -6.73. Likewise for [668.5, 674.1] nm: -6.85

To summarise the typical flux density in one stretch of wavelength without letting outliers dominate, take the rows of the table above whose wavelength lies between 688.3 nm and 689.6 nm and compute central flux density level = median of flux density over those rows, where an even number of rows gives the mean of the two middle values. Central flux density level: 6.98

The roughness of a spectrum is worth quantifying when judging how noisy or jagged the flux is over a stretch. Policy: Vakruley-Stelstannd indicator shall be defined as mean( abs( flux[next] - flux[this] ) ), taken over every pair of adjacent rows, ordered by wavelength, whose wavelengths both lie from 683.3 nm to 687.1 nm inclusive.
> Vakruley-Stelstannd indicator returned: 0.23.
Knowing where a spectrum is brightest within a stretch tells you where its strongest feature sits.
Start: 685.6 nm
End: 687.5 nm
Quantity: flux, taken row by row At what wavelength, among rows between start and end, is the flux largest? 686.671 nm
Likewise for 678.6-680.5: 679.280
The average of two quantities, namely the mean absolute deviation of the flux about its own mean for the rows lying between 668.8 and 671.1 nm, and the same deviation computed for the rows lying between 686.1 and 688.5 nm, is 0.173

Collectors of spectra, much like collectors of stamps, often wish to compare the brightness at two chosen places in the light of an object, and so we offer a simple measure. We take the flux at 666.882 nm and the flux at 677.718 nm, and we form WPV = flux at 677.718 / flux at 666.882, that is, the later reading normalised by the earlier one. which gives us 1.022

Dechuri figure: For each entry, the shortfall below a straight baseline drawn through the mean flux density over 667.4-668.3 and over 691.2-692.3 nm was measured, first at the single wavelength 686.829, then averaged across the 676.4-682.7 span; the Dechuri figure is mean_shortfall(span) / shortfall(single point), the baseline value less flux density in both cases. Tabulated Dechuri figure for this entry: 0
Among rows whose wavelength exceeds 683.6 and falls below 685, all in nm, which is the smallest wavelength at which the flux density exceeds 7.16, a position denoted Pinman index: 683.988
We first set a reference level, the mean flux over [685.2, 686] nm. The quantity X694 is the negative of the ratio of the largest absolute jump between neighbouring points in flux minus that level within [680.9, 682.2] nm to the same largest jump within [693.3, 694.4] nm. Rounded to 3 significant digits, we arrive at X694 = -1.02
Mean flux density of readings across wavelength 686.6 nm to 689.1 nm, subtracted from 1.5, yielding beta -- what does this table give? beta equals -5.56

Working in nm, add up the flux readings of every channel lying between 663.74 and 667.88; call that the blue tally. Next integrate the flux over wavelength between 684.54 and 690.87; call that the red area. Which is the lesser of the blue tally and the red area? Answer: 45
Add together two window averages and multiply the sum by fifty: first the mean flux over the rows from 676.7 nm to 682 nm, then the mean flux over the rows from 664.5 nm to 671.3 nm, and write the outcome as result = 719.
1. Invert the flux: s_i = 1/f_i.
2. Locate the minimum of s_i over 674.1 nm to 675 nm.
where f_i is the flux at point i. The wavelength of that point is 674.915 nm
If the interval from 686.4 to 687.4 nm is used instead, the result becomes 686.671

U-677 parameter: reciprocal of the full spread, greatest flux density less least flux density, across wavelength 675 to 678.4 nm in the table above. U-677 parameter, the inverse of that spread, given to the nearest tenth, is 1.5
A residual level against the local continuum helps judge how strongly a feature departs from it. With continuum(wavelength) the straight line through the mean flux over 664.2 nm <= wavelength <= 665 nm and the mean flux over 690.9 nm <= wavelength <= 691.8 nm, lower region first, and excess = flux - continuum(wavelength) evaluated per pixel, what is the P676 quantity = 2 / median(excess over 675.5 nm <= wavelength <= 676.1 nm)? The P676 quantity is 6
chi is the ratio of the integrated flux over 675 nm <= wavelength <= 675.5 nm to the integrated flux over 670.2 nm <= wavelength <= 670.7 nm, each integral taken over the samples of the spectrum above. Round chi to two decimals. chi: 1.03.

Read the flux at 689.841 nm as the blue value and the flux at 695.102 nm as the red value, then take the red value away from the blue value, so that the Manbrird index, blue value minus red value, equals 0.38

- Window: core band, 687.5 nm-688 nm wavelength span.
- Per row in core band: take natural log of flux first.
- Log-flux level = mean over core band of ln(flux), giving 1.94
